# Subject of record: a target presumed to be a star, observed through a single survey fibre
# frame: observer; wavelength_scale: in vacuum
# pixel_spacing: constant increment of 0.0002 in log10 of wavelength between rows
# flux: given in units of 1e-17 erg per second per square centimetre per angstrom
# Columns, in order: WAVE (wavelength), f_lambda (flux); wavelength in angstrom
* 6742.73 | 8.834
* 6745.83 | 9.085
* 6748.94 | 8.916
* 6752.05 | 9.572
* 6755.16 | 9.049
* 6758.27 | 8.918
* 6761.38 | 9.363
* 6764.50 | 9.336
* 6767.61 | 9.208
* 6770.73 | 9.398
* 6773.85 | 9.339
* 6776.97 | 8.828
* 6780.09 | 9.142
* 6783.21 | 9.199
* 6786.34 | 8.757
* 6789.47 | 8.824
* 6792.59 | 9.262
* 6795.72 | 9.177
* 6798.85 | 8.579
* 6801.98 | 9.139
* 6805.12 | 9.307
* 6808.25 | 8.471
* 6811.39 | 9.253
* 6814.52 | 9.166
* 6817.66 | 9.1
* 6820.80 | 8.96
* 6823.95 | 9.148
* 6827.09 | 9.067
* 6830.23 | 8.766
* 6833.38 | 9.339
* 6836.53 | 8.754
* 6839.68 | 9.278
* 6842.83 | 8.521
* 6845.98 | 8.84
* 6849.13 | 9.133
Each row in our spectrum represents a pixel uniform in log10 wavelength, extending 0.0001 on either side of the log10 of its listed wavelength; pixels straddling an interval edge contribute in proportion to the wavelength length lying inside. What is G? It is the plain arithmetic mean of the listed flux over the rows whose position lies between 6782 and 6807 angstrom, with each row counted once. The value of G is 9.03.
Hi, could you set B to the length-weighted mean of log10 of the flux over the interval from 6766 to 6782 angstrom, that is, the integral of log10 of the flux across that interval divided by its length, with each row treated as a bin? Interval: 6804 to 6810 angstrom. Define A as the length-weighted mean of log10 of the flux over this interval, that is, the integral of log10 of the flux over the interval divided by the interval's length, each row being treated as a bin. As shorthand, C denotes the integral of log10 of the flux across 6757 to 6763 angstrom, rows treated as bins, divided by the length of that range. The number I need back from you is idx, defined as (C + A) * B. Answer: 1.839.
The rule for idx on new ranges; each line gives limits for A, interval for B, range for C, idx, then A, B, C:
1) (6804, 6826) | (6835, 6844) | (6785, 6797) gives 1.811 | 0.957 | 0.947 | 0.955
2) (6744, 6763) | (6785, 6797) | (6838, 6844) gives 1.824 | 0.961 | 0.955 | 0.950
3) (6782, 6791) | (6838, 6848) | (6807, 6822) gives 1.806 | 0.949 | 0.949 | 0.954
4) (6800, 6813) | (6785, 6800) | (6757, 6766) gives 1.825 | 0.956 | 0.951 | 0.964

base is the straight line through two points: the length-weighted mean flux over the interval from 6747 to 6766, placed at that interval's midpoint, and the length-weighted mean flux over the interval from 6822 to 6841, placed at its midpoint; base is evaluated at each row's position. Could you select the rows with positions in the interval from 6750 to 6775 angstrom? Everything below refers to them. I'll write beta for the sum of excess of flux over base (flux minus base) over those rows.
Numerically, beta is 0.8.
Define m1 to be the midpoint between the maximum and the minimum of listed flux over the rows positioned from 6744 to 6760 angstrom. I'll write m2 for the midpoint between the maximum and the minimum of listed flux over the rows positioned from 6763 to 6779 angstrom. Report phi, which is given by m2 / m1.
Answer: 0.986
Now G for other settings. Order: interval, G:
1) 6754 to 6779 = 9.18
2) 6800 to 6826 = 9.07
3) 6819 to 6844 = 8.98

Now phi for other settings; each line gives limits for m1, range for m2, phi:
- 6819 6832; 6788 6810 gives 0.992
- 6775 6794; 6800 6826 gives 0.987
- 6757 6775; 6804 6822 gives 0.971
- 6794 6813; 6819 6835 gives 1.018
